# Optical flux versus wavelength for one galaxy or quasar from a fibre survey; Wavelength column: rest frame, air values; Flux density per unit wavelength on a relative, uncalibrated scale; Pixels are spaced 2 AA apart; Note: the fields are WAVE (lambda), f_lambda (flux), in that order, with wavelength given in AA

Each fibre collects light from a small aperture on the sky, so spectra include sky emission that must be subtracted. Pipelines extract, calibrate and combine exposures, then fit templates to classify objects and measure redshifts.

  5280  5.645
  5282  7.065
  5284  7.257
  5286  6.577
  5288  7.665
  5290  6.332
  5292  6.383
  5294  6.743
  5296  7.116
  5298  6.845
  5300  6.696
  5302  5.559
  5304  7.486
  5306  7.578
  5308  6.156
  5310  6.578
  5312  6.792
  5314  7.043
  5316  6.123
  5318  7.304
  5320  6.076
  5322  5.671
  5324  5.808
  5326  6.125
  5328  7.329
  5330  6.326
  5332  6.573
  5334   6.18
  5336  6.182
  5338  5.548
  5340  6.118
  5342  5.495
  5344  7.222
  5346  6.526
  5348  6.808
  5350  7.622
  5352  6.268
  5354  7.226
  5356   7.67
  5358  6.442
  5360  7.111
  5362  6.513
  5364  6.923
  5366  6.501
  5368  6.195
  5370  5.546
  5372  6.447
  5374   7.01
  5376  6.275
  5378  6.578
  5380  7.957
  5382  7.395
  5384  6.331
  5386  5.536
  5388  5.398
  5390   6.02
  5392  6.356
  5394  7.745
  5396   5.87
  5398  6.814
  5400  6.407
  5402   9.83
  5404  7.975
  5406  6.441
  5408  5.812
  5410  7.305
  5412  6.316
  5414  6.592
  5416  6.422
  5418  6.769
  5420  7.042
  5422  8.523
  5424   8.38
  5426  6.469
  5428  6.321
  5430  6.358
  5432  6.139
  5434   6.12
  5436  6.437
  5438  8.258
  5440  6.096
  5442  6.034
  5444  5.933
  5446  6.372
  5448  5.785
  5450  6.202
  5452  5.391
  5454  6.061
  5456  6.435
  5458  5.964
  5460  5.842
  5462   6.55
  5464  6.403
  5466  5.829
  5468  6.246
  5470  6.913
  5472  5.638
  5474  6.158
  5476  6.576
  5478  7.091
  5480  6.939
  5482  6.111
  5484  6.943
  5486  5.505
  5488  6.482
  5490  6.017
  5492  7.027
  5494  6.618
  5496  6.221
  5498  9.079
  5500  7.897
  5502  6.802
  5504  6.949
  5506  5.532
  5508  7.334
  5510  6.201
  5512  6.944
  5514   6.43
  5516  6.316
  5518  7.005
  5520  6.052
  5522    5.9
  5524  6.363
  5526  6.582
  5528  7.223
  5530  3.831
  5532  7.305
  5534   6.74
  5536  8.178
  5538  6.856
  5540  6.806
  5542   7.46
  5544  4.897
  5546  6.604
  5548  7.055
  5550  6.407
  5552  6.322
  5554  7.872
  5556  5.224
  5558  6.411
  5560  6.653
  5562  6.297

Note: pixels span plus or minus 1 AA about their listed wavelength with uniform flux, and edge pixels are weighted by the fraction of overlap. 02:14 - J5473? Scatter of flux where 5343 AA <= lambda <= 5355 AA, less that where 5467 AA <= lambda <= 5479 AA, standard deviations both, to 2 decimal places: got -0.03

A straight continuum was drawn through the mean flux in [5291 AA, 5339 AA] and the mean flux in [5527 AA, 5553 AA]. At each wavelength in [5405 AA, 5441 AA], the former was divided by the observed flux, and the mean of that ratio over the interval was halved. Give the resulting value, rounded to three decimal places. 0.490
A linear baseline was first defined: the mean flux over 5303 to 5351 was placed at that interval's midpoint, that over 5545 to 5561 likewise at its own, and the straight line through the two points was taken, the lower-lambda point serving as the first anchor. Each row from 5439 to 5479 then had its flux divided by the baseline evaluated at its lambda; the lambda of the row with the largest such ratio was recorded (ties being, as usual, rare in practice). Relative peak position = 5478 AA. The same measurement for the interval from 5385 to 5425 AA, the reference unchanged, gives 5402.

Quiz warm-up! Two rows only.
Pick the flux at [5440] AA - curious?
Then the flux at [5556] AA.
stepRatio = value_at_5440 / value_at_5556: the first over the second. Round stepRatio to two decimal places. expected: 1.17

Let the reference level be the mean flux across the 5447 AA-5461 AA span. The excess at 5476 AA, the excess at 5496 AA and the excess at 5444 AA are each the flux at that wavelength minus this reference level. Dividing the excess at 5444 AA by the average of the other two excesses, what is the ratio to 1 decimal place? 0.0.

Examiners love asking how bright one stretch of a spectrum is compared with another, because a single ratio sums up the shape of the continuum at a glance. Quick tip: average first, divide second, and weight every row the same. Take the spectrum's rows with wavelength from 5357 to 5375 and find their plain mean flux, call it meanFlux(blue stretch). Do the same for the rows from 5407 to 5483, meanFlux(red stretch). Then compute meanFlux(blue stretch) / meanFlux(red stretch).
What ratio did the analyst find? 1.01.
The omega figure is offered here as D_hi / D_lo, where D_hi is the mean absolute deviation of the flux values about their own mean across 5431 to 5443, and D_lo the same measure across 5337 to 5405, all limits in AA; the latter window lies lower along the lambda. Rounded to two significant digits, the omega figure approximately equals 0.86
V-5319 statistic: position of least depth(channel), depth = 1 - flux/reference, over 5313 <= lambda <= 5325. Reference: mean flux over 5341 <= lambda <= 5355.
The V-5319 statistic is 5318 AA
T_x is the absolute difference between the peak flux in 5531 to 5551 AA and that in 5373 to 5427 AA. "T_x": 1.7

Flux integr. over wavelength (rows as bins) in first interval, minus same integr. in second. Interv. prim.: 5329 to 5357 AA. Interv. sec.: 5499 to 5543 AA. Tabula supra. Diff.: -110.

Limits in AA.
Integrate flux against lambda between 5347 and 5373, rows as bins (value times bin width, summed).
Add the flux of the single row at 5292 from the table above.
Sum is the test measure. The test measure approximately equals 181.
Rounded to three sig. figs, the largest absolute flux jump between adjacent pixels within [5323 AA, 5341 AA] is 1.20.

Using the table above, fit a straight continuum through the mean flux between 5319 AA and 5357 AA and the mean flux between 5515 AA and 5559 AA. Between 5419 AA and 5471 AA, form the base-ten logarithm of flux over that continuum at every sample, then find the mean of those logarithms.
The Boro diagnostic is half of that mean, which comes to -0.0023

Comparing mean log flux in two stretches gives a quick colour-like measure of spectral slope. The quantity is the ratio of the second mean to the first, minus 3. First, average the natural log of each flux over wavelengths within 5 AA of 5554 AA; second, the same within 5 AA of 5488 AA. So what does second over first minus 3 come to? -2.00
